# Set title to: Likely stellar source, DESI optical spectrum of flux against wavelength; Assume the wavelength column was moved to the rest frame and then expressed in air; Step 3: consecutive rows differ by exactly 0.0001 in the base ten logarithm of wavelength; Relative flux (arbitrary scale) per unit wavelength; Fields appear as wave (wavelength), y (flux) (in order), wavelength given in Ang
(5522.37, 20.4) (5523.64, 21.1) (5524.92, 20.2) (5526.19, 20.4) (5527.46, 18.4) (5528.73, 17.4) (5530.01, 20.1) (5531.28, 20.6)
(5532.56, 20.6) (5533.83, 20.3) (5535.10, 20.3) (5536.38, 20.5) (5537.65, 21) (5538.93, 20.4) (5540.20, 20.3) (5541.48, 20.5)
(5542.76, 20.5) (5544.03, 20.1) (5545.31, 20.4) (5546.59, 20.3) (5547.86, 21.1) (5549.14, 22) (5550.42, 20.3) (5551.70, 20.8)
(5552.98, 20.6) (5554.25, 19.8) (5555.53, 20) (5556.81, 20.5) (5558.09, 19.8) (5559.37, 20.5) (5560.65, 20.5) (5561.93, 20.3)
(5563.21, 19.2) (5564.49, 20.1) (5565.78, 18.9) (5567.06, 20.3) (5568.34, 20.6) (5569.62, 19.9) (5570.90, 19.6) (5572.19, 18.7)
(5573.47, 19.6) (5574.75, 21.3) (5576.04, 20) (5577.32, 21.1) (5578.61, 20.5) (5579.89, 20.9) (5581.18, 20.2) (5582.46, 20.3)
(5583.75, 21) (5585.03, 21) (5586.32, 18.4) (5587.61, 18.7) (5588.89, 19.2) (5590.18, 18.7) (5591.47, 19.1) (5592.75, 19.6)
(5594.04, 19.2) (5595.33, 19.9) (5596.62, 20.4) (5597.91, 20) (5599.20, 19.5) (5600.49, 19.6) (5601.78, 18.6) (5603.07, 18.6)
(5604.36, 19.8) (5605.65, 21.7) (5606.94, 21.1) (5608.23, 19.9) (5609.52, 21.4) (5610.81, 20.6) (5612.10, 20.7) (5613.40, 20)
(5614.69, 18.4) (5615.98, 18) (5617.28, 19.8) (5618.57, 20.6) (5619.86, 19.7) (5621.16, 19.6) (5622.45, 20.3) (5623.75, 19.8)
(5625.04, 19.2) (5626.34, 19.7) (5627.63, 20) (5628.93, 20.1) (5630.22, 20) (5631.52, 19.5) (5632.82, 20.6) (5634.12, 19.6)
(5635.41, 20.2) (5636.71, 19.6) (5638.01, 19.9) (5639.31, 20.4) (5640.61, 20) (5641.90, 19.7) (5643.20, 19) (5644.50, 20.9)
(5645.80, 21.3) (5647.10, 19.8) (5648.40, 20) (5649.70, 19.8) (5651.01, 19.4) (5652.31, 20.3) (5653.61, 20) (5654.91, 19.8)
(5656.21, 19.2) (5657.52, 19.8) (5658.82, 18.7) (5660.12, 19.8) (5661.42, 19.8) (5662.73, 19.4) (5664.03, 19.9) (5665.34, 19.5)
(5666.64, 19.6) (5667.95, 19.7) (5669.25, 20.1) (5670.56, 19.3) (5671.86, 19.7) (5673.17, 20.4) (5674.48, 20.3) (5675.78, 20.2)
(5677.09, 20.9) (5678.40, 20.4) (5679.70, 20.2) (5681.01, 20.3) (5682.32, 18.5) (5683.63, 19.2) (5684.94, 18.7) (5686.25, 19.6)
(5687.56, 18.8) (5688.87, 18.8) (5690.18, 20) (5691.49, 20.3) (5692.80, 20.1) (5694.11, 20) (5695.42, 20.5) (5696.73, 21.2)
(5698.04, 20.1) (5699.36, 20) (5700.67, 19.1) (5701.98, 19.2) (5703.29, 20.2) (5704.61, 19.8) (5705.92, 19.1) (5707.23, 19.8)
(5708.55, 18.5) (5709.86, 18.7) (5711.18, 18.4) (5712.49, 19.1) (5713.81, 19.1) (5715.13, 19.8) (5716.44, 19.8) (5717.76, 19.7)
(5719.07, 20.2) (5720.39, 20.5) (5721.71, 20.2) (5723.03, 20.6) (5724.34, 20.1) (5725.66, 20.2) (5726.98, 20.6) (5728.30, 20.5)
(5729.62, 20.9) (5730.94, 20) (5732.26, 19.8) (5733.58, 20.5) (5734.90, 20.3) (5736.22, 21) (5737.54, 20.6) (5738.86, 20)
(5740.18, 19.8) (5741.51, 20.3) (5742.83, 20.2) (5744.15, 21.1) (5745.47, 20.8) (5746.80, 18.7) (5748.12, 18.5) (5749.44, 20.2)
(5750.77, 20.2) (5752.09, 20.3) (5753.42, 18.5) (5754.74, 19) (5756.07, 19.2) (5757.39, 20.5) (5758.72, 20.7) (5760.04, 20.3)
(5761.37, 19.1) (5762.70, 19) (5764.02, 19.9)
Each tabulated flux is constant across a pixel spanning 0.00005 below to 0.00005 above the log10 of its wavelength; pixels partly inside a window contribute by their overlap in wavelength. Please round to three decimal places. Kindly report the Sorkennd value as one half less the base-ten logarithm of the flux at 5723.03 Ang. -0.814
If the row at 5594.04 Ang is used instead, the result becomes -0.783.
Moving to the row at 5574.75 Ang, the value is -0.828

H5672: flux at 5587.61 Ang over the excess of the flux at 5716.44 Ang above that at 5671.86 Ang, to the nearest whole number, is 187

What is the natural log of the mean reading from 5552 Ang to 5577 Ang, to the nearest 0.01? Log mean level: 3.00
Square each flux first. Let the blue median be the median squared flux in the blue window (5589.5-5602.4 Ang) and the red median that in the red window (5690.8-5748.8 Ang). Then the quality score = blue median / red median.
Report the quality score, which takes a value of 0.95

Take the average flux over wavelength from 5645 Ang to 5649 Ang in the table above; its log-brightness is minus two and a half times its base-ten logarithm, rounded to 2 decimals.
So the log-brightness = -3.27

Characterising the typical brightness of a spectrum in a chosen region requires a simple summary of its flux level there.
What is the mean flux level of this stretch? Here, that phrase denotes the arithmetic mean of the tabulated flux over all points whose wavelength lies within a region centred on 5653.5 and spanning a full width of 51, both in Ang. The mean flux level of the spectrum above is 19.9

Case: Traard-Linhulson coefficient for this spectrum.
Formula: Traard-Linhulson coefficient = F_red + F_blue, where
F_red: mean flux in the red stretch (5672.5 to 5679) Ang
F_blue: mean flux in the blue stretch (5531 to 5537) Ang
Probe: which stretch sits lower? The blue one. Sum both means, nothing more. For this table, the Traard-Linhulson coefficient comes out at 40.9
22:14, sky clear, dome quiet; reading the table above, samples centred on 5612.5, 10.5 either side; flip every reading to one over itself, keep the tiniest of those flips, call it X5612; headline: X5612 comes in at 0.0461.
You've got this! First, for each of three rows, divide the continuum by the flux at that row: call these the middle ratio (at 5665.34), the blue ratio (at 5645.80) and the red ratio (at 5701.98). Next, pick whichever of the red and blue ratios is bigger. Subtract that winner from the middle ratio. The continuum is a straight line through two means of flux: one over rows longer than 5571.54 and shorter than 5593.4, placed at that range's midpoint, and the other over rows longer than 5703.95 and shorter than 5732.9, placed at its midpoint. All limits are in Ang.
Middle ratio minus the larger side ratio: -0.014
